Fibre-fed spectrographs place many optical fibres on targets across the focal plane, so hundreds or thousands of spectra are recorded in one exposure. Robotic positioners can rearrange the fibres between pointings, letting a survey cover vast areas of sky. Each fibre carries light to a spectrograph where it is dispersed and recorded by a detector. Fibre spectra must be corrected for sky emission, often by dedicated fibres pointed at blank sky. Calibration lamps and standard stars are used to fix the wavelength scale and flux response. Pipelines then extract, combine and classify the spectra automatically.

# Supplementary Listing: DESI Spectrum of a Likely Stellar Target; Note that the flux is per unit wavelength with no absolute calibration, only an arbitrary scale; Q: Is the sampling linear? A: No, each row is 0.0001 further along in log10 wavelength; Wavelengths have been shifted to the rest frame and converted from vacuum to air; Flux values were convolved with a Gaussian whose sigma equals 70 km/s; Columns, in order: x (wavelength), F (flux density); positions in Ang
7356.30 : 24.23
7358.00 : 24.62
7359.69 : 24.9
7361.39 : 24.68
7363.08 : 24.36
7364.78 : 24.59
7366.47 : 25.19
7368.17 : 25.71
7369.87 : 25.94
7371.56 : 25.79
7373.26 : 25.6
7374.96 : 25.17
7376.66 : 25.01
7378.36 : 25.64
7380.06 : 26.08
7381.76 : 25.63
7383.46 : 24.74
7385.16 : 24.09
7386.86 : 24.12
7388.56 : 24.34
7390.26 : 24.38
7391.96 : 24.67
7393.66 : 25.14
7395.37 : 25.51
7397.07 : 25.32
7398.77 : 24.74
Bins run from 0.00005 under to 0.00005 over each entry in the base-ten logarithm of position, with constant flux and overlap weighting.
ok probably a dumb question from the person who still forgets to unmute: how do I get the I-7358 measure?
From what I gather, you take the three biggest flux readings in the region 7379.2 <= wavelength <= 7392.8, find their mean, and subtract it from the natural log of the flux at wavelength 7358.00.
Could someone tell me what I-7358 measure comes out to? -22.3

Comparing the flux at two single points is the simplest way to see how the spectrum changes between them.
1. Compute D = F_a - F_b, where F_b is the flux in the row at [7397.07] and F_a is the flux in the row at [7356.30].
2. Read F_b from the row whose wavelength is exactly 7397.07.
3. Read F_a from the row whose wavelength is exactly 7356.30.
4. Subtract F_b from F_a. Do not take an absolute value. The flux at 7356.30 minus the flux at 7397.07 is -1.1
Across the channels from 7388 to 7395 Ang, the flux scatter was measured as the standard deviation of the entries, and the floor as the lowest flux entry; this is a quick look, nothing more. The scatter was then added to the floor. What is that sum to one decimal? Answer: 24.7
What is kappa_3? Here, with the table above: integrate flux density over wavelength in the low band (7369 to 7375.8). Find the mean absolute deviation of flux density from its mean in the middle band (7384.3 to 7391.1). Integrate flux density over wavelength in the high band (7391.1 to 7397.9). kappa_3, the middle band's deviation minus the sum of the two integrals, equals -345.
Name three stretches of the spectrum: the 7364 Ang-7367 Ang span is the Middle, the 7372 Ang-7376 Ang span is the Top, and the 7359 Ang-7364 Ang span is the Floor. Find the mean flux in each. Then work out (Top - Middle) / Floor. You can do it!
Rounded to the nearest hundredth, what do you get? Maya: 0.02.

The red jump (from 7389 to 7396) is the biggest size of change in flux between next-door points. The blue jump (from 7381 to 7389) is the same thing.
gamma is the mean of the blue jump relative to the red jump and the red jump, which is 1.18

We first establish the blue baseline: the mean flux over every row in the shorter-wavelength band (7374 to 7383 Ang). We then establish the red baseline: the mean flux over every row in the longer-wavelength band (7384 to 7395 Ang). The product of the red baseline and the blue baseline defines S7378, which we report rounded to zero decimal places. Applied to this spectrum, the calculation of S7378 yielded 624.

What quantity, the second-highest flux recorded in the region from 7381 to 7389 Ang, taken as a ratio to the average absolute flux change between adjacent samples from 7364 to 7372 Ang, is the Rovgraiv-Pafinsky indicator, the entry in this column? 66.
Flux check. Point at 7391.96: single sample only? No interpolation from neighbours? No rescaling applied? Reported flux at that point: 24.67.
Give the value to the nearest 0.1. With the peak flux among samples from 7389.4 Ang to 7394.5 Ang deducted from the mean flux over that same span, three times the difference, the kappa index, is -1.2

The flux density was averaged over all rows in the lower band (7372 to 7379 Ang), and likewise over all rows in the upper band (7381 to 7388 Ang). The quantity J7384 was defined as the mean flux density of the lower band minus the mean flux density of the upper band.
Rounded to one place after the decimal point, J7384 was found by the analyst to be 0.7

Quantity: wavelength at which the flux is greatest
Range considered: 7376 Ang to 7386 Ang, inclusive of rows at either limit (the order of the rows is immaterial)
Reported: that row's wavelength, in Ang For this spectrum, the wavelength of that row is 7380.06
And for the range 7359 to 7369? 7368.17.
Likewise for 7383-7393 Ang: 7383.46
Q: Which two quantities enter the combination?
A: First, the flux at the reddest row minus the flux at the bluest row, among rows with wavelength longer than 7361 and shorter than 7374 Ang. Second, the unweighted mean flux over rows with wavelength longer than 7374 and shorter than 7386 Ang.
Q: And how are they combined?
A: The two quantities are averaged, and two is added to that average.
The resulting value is 15.1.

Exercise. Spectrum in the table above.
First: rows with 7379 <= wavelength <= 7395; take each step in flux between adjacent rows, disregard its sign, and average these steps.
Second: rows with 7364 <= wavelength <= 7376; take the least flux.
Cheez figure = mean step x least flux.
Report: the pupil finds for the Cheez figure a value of 9.3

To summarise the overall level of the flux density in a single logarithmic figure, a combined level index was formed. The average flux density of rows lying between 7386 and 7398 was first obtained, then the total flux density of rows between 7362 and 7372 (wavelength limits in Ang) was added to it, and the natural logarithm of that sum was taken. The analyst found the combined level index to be 5.2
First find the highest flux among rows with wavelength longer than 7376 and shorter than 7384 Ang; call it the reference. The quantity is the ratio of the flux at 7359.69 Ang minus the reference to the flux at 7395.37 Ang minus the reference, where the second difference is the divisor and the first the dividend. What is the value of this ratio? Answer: 2.1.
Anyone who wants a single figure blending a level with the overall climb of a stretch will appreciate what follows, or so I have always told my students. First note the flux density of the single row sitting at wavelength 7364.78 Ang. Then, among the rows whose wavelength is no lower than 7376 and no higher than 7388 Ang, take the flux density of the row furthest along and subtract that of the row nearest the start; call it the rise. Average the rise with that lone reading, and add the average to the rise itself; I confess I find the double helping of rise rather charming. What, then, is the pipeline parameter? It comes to 11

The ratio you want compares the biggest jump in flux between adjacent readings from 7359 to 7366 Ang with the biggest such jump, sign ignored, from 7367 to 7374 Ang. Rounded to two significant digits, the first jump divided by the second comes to 1.4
